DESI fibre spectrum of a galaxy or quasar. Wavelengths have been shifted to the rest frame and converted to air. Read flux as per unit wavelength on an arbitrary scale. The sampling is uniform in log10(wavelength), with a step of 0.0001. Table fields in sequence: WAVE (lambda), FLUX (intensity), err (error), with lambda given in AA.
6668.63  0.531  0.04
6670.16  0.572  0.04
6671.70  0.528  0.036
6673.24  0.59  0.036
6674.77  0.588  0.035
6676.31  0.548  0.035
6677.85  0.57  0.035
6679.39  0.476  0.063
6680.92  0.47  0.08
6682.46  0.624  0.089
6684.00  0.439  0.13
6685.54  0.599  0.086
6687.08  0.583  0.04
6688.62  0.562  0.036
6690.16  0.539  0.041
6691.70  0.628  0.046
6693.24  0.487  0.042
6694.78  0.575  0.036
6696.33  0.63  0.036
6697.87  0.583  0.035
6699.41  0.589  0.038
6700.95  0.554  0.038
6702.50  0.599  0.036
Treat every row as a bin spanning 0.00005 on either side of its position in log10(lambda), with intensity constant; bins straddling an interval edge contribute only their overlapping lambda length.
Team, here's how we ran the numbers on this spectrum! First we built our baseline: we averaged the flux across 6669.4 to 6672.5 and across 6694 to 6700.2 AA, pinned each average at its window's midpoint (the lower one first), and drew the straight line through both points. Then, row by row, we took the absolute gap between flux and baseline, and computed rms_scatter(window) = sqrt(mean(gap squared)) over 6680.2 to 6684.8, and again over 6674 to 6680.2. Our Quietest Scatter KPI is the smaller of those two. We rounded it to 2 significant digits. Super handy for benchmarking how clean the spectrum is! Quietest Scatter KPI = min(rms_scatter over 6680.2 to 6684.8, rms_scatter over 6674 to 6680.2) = 0.047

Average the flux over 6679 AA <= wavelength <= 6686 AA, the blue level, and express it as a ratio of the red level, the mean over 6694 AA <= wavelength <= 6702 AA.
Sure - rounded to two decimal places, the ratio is 0.89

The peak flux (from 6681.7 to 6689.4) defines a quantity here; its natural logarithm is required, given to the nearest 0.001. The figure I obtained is -0.472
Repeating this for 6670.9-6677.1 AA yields -0.528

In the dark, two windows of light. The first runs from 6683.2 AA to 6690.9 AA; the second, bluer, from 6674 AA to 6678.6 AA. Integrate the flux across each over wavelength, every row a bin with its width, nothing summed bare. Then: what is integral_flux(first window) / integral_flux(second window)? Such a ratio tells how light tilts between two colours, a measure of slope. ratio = 1.60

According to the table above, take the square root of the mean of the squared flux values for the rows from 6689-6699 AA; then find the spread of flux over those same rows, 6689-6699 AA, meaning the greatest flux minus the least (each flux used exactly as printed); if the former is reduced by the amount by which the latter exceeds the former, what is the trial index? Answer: 1.01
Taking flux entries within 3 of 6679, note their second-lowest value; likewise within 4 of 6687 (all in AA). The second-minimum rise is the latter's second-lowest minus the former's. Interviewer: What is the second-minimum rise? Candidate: 0.06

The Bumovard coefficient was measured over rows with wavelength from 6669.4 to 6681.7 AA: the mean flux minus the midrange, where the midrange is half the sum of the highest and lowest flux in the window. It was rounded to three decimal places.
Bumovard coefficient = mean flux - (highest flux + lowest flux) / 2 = 0.013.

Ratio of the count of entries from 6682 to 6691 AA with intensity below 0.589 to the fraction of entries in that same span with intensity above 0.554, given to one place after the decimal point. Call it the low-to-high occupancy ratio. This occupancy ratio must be 6.0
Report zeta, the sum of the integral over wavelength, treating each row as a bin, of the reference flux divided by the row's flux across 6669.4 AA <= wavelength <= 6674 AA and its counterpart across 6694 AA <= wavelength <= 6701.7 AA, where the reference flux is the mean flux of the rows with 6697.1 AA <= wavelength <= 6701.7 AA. 12.3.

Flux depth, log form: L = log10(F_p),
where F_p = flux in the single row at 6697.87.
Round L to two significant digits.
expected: -0.23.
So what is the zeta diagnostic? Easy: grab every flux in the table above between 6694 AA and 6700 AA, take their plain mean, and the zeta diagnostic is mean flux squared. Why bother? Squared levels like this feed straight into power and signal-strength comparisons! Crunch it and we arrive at 0.353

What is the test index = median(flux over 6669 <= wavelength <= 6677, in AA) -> 0.572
